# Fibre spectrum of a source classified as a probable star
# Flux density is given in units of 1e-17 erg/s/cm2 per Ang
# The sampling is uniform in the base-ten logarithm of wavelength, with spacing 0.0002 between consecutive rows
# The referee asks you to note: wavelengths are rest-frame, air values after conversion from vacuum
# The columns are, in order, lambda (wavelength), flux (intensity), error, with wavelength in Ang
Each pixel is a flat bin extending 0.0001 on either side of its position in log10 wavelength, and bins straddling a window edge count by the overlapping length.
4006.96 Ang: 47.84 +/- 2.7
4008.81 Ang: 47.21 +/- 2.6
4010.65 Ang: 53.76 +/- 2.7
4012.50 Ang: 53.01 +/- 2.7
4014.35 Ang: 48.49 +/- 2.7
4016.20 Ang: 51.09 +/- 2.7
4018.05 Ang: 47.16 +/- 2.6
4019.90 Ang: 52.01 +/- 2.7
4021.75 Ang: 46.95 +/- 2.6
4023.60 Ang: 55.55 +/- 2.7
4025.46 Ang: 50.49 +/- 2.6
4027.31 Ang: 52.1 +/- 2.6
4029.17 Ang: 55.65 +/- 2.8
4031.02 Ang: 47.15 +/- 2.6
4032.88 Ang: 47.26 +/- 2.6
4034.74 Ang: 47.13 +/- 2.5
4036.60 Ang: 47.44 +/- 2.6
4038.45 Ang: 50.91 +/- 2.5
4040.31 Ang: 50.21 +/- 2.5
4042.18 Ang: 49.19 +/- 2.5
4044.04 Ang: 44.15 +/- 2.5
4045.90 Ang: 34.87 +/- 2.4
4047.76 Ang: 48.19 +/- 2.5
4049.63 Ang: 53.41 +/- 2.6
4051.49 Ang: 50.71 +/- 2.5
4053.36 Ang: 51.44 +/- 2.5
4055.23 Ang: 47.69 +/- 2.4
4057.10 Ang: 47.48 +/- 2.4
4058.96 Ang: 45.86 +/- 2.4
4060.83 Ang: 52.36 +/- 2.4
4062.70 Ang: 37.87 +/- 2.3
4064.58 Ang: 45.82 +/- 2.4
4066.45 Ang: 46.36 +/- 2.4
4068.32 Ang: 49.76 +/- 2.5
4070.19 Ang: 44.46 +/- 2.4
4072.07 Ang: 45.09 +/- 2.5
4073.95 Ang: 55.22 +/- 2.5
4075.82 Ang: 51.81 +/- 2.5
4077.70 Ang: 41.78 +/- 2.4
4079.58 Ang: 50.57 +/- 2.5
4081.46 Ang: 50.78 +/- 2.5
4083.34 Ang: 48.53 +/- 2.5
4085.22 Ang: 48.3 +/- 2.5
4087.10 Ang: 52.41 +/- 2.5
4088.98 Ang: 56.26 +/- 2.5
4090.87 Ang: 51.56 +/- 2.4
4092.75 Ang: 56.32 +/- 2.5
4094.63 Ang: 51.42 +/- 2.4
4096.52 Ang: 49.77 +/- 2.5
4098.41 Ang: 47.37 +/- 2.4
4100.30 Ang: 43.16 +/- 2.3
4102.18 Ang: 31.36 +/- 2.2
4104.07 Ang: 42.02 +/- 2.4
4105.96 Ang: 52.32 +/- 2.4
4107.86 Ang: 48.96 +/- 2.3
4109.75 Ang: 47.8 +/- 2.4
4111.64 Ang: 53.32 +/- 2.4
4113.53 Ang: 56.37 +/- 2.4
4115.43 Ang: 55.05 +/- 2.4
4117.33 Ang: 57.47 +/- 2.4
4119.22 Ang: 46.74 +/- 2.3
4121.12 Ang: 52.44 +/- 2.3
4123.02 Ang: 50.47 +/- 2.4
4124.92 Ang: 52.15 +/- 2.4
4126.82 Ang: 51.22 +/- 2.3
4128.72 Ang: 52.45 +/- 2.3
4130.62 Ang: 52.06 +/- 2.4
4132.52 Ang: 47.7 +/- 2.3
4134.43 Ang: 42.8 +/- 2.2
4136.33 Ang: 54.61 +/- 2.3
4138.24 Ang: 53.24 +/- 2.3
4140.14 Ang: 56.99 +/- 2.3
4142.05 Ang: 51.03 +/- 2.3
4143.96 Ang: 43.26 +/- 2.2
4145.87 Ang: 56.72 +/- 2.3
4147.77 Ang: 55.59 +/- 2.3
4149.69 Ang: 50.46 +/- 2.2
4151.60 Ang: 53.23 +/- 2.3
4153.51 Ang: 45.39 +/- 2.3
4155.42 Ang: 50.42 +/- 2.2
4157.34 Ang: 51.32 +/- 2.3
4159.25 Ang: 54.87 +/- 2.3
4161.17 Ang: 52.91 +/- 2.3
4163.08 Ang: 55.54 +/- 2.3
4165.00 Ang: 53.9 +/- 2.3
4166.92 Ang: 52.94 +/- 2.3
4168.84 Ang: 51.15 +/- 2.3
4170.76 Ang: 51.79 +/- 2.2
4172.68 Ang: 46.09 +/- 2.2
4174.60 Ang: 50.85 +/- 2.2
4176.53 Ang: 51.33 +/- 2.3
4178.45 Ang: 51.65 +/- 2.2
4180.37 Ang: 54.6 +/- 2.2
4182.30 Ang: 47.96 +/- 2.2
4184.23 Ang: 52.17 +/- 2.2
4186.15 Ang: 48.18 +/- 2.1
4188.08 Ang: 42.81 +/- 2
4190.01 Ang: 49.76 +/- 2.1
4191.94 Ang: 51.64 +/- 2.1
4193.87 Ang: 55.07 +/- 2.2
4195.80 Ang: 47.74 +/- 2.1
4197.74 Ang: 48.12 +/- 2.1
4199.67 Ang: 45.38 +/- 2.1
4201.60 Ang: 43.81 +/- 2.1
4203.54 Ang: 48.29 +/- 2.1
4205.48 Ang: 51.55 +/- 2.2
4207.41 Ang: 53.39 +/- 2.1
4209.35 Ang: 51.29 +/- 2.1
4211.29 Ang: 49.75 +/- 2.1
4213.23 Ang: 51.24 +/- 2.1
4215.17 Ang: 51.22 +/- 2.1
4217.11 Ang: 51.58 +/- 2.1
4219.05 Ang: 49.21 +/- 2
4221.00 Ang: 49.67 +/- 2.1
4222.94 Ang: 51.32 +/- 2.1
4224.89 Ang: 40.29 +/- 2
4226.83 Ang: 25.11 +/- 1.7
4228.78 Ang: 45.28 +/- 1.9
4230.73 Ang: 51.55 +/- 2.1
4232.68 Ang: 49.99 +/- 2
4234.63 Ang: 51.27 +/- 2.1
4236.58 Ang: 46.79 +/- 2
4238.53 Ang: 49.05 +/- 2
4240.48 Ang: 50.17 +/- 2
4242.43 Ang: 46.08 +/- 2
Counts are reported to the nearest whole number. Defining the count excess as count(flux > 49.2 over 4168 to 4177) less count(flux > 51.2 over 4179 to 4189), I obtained 2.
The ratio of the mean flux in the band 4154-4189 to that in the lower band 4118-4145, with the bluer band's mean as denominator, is 1.01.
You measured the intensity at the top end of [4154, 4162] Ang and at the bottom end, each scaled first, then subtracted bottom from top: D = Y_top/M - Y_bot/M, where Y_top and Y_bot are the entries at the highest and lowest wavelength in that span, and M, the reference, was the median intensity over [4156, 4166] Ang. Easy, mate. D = 0.05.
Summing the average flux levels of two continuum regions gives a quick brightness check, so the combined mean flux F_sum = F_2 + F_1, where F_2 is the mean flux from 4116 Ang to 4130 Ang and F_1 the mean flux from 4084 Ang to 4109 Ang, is 100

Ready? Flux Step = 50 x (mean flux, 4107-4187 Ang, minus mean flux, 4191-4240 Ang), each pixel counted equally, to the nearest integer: 158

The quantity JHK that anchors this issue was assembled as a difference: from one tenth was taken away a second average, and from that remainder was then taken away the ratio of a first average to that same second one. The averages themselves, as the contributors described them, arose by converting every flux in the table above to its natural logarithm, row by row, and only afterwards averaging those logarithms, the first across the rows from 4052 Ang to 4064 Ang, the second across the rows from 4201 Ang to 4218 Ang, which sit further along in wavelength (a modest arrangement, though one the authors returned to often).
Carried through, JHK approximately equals -4.80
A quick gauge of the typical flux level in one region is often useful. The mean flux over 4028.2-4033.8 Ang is 50.0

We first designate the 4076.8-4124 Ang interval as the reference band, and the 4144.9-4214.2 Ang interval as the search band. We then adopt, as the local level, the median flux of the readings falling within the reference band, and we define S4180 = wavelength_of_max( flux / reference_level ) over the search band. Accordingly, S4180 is 4145.87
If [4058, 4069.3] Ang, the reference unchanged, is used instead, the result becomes 4060.83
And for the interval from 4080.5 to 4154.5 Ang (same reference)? 4117.33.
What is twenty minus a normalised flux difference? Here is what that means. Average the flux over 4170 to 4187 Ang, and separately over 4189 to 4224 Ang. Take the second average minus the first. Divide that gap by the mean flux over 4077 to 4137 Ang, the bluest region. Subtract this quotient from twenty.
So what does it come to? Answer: 20.0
